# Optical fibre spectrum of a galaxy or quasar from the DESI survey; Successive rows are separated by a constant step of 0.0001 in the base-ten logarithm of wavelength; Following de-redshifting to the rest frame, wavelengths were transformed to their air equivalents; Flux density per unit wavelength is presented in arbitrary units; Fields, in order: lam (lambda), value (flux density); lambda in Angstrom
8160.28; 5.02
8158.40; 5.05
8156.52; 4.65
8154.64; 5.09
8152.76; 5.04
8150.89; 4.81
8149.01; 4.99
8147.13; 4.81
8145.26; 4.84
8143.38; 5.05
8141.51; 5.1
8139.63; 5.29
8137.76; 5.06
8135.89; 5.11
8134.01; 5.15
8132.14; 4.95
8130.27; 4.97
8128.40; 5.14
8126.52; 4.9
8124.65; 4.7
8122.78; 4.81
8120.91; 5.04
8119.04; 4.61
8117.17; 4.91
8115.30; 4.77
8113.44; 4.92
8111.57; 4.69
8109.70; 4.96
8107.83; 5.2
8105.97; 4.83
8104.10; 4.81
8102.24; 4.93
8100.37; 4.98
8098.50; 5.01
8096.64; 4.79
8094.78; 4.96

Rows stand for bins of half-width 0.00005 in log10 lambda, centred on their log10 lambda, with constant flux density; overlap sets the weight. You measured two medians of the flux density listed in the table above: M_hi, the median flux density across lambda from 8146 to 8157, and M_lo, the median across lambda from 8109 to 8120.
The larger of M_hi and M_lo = 4.90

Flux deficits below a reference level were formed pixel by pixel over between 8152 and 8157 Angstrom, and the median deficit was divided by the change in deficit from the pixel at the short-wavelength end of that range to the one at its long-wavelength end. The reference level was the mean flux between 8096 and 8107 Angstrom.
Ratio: -0.4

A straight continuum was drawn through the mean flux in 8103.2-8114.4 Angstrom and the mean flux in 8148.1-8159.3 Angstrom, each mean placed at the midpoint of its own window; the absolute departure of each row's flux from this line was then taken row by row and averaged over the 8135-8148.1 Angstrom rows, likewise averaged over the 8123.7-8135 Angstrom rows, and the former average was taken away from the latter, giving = -0.04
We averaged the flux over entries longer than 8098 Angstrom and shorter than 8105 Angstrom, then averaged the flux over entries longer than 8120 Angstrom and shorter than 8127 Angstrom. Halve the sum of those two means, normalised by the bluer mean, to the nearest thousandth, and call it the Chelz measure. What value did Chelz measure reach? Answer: 0.993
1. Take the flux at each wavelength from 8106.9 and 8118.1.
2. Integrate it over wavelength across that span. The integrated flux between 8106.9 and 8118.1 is 55.0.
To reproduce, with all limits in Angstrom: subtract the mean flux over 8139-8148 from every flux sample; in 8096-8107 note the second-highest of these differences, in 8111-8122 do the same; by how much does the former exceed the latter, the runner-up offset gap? 0.060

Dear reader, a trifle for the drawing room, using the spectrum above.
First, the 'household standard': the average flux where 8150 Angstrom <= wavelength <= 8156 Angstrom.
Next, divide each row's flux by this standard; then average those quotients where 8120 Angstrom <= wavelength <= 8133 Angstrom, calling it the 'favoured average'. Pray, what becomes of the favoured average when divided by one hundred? 0.0099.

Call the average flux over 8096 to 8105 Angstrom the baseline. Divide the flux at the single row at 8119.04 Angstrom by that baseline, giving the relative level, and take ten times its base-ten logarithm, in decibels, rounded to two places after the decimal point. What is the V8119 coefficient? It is -0.27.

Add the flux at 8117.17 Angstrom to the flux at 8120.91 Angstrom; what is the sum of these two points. 9.95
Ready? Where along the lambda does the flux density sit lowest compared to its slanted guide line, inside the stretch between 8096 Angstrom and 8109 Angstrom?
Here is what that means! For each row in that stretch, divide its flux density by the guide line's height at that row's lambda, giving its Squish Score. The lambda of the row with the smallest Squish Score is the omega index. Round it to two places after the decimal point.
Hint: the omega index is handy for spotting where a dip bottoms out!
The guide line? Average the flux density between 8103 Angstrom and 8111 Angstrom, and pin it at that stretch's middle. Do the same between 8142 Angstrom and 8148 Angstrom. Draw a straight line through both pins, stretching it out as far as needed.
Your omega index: 8096.64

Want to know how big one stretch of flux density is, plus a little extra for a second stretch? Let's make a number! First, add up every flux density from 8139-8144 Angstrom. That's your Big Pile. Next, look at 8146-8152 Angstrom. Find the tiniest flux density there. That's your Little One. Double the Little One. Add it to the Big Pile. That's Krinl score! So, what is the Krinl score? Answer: 25.1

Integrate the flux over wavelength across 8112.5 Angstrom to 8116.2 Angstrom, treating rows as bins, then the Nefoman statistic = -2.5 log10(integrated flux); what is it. -3.1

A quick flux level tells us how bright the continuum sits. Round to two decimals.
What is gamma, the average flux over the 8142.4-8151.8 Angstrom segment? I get 4.90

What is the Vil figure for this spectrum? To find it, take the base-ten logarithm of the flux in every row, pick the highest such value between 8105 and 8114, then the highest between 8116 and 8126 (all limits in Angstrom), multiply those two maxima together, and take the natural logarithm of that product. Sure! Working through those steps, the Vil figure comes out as -0.687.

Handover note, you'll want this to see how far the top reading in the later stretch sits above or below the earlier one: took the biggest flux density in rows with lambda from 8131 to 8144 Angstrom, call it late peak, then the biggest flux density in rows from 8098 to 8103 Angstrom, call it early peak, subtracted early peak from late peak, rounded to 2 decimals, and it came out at 0.28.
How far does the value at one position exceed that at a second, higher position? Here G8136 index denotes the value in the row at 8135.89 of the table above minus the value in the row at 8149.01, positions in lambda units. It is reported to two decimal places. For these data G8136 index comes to 0.12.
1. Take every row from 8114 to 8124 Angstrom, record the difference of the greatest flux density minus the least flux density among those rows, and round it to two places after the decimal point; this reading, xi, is 0.43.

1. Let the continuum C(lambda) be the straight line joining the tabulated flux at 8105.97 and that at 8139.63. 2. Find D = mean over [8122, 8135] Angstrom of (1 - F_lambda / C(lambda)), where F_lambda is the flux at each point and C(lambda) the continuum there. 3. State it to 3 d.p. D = 0.037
